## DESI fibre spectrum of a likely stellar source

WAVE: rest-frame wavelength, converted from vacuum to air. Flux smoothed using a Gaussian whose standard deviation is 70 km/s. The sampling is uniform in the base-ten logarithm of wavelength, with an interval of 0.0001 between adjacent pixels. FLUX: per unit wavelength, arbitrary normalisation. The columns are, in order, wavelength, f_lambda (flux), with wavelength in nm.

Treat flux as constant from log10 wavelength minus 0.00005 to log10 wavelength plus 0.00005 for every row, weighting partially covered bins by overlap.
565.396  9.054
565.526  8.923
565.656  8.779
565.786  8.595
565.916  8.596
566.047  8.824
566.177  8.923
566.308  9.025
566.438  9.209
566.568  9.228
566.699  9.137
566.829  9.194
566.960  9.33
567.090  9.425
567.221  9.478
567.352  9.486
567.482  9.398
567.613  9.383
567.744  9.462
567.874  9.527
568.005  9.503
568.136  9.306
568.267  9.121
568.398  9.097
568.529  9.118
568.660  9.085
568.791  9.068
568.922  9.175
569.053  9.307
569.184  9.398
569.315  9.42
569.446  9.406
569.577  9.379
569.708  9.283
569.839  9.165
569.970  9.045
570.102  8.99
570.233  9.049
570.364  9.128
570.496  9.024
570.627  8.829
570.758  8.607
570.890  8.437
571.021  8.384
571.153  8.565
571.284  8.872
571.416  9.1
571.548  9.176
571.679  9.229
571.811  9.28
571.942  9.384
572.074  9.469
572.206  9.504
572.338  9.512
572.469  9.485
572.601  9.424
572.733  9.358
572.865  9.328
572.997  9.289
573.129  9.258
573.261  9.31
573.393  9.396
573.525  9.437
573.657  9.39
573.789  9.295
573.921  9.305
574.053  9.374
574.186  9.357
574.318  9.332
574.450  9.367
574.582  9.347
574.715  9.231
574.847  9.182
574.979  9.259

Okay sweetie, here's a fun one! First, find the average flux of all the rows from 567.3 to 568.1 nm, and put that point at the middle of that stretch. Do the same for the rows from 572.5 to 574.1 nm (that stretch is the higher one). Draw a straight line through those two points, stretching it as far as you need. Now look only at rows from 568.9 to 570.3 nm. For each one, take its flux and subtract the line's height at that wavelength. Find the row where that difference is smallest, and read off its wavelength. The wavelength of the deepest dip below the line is 570.102 nm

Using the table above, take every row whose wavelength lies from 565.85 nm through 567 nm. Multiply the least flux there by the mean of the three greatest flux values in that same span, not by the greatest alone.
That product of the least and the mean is 80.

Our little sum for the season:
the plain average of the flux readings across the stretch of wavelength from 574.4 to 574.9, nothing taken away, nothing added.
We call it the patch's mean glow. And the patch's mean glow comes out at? 9.28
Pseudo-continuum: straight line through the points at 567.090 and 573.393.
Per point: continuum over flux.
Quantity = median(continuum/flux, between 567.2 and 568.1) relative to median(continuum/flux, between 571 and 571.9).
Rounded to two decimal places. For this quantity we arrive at 0.96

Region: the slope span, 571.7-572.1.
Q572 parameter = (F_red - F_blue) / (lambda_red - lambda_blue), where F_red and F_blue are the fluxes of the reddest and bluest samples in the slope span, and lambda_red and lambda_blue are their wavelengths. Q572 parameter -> 0.7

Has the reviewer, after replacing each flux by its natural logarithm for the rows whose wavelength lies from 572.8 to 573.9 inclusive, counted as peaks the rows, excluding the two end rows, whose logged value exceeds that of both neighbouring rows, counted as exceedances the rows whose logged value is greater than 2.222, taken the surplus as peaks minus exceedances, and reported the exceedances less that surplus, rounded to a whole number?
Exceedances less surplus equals 15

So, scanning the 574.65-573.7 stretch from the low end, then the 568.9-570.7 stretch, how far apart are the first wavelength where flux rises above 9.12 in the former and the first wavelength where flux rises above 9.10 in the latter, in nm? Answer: 4.87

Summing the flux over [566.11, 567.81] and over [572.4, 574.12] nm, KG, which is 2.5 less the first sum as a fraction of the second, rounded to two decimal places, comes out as 1.51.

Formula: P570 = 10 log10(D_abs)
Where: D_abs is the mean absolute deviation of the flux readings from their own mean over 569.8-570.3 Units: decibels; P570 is -12.9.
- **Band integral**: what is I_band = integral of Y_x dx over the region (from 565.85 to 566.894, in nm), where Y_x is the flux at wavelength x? 9.41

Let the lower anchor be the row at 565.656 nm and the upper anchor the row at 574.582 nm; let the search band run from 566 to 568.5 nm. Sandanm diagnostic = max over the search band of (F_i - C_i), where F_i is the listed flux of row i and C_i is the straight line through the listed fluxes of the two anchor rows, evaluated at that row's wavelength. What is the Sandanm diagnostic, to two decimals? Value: 0.61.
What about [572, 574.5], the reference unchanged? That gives 0.31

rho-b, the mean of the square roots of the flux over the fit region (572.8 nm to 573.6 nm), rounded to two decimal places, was 3.06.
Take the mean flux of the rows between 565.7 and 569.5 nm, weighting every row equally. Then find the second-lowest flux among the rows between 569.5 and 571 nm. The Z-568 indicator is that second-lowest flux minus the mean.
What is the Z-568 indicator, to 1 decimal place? -0.6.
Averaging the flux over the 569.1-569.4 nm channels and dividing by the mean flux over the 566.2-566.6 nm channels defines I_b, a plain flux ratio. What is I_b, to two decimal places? 1.03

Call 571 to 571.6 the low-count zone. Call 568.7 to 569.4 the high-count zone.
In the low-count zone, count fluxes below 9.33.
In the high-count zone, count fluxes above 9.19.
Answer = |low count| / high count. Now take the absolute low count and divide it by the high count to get 1.7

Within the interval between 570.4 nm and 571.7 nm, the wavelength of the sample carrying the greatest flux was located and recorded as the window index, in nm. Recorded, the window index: 571.679 nm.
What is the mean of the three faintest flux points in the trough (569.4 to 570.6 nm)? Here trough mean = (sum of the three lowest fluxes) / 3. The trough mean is 9.0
